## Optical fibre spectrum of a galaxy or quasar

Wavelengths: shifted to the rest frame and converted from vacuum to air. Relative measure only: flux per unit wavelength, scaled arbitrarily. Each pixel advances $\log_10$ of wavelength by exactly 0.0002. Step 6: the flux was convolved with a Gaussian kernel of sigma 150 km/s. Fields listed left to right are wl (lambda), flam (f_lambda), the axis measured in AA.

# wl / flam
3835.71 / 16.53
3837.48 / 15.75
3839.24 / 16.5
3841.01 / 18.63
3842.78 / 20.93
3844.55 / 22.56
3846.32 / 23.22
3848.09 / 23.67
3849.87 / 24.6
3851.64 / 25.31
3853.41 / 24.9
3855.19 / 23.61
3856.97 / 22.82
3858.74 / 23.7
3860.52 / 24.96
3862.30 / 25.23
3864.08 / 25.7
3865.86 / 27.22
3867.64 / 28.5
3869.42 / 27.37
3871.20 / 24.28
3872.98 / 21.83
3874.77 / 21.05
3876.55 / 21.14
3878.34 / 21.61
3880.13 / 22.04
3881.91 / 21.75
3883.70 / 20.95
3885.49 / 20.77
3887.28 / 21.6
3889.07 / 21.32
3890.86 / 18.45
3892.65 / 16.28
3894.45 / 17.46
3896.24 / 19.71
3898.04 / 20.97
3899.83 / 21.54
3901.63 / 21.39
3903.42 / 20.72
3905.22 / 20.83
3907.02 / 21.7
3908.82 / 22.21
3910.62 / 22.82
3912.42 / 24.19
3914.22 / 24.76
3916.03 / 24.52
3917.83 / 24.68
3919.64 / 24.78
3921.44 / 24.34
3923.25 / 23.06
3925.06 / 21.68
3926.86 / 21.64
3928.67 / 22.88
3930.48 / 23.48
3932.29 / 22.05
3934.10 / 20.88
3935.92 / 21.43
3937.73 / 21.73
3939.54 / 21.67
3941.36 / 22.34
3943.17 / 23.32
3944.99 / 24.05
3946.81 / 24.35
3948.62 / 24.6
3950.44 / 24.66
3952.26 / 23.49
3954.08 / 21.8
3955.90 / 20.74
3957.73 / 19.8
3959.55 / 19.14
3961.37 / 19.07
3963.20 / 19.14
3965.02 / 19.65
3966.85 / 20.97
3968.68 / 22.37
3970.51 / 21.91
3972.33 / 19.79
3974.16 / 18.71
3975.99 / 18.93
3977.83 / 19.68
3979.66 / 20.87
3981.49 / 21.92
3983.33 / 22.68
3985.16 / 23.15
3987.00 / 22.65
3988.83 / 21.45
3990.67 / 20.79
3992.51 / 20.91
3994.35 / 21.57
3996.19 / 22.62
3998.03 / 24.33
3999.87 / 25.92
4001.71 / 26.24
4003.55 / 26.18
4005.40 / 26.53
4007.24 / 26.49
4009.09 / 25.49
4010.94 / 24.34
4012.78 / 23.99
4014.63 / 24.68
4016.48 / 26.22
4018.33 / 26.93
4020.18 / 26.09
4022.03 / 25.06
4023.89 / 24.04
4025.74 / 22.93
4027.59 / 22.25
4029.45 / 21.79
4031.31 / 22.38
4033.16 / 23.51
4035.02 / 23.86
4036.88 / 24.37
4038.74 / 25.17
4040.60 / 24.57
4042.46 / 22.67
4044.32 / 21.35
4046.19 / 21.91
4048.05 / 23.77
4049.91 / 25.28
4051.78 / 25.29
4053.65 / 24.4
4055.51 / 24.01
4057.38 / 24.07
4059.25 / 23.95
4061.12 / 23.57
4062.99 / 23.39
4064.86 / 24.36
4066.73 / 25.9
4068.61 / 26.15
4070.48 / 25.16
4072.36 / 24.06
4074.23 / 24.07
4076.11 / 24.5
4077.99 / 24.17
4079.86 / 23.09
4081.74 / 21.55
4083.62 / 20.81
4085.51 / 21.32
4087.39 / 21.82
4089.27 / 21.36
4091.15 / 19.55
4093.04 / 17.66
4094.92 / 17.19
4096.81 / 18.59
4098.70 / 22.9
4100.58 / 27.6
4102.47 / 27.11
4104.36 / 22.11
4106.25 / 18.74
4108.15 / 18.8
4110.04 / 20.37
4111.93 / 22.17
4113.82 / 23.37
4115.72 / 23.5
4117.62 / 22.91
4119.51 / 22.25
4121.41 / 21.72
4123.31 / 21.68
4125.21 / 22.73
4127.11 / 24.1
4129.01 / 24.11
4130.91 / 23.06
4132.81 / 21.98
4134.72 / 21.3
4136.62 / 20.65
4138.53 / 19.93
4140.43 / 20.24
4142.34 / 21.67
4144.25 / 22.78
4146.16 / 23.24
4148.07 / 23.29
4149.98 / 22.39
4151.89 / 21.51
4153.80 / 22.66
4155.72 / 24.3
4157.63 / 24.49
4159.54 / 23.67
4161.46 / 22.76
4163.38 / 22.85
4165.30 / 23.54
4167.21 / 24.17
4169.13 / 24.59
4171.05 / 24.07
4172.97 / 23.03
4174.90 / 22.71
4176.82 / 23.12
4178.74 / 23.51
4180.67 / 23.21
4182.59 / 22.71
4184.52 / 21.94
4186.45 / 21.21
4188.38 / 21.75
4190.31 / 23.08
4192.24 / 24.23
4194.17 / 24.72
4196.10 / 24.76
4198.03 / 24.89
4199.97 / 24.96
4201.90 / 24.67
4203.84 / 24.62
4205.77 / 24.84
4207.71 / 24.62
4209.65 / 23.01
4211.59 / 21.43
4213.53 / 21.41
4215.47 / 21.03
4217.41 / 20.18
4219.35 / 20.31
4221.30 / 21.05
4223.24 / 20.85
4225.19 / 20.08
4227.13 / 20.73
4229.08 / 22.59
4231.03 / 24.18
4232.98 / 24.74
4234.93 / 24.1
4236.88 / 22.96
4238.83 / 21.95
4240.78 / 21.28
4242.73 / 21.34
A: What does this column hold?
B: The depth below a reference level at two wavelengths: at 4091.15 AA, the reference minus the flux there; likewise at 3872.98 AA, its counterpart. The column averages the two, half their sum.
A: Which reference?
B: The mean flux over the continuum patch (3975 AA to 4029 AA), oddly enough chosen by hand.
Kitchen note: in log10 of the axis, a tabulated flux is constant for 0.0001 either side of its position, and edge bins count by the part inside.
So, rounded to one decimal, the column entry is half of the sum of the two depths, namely 2.9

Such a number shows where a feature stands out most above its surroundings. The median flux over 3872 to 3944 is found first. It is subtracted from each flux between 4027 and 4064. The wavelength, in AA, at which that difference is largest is 4051.78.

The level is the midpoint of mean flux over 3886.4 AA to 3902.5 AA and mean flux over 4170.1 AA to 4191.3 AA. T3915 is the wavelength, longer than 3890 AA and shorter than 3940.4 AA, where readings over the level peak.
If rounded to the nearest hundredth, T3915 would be 3919.64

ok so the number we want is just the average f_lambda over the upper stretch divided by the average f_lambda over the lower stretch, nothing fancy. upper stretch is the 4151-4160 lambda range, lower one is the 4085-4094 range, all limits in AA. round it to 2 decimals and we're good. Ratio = 1.15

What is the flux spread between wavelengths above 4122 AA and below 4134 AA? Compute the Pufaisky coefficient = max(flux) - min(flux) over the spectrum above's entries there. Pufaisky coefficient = 2.43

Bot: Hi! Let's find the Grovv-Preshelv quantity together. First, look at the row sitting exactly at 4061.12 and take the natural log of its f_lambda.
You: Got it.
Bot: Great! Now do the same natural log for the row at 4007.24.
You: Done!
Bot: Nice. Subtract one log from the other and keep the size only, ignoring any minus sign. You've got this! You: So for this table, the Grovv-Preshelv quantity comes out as 0.117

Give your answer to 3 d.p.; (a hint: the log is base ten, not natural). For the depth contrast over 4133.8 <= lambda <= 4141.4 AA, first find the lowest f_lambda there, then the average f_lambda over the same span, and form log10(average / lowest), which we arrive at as 0.013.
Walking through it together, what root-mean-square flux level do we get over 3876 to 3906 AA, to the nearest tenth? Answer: 20.6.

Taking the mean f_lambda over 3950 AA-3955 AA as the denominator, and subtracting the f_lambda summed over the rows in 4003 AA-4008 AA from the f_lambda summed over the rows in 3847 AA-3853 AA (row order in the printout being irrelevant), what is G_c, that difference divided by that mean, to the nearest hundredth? -0.24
